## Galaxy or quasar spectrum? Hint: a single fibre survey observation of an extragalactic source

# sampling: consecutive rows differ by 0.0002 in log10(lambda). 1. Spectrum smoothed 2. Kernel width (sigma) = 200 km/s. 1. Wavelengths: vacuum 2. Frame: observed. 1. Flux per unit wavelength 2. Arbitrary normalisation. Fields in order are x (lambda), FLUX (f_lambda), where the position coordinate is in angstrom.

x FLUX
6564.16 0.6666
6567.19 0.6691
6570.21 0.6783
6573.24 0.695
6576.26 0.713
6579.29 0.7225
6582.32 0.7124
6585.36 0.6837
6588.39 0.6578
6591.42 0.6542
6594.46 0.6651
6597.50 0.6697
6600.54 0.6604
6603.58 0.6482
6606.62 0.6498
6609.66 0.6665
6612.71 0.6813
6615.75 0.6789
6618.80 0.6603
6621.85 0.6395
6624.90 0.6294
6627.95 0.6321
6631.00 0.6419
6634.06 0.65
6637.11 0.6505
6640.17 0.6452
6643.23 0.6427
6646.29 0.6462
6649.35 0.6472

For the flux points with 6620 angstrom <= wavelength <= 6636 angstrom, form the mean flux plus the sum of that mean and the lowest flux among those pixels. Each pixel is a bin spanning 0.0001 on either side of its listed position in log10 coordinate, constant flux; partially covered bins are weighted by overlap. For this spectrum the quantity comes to 1.91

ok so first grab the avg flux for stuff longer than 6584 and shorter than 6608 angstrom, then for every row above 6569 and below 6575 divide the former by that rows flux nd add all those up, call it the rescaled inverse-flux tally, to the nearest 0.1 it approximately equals 1.9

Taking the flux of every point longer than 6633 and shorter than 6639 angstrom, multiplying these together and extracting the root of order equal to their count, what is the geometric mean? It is 0.65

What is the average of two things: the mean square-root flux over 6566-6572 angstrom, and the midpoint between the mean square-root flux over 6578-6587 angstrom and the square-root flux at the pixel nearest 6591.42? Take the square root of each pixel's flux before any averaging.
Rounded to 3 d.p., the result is 0.823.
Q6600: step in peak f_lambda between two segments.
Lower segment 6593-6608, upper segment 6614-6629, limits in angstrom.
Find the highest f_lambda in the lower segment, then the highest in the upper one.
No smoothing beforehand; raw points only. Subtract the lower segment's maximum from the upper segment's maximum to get 0.01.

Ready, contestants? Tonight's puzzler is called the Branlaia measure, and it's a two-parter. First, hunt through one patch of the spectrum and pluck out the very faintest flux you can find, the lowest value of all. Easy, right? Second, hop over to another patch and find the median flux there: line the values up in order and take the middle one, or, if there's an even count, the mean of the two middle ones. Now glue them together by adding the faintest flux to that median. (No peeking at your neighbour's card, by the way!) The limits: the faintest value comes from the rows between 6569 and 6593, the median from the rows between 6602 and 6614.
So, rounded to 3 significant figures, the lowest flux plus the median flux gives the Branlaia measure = 1.31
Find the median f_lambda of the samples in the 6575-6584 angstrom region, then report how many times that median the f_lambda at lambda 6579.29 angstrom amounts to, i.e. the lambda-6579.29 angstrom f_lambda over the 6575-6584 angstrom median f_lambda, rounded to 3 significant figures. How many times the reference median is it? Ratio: 1.01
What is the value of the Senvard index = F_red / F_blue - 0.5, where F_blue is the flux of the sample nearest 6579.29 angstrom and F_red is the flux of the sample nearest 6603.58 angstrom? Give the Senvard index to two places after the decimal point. 0.40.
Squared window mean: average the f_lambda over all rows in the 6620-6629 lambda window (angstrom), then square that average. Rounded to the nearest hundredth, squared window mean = 0.40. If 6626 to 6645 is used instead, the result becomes 0.41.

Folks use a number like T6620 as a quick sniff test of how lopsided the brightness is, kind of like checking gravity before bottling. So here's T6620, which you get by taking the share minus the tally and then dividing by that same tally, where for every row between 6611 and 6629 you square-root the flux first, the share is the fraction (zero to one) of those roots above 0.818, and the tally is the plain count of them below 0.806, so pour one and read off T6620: -0.89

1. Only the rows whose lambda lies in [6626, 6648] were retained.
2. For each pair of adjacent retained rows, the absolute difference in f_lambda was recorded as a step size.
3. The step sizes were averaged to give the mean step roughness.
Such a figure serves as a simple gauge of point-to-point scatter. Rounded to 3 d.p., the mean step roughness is 0.005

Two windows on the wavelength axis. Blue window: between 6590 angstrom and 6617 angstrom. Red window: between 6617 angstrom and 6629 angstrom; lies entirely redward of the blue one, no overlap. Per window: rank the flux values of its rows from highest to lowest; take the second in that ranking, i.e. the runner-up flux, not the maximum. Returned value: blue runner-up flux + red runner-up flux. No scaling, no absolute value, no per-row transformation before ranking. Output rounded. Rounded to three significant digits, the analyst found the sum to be 1.32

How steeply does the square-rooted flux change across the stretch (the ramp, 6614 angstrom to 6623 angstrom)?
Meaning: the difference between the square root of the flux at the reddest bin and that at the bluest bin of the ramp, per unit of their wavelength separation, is -0.0040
